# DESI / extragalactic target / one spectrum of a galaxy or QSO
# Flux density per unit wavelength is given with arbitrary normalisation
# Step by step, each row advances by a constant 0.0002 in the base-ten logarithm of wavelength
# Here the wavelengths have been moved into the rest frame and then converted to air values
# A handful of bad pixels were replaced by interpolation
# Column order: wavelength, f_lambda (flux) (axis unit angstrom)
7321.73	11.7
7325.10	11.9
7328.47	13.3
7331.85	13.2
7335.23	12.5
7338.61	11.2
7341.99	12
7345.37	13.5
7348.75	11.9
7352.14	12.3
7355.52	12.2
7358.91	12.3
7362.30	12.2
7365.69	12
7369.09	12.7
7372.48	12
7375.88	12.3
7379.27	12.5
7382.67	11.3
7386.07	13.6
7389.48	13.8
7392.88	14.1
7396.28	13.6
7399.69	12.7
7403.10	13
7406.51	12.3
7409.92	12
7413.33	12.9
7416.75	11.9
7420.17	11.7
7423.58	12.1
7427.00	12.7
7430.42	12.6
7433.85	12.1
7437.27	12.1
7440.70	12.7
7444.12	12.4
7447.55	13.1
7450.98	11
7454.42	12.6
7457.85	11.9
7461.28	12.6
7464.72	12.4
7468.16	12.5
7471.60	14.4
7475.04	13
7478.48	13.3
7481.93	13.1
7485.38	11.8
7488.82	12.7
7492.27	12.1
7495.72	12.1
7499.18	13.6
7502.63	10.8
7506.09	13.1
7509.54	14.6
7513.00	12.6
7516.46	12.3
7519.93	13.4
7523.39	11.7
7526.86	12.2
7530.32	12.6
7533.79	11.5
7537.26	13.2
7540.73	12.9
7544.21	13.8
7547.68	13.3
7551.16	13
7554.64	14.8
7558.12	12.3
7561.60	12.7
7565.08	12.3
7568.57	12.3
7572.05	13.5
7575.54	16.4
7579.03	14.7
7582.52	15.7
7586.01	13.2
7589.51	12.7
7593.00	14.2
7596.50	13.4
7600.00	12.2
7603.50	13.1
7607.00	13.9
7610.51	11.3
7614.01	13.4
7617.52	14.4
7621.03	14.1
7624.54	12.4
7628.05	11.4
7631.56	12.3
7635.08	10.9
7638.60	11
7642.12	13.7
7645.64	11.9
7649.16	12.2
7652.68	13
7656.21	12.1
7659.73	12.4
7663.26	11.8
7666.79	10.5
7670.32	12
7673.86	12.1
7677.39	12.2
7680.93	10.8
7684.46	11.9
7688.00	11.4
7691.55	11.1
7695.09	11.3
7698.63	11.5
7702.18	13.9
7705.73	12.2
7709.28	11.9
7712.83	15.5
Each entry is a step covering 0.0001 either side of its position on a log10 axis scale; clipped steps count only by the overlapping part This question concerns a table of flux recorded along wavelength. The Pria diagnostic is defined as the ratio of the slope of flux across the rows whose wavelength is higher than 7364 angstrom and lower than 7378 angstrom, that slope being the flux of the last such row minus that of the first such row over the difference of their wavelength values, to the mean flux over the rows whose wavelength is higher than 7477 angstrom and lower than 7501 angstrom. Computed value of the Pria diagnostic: 0.0023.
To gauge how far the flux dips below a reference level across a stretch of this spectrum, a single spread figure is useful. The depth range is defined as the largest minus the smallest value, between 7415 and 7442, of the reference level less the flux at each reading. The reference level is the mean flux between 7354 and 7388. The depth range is 1.0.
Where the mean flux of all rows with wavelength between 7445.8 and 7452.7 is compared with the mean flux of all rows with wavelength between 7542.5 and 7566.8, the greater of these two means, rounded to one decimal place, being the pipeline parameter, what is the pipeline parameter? 13.2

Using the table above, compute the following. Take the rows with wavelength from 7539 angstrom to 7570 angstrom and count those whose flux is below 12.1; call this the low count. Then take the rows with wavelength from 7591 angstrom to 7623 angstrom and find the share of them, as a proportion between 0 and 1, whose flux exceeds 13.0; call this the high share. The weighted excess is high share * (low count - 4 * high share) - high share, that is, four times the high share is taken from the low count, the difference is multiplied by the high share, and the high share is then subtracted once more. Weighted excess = -3.2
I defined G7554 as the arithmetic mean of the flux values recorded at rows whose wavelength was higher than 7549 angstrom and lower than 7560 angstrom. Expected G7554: 13.4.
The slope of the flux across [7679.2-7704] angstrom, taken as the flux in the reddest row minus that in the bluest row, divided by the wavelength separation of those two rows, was 0.15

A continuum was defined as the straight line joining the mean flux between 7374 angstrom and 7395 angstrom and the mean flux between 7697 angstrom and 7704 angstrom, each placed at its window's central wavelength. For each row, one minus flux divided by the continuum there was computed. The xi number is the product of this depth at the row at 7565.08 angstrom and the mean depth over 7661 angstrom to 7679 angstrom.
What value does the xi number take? 0.0031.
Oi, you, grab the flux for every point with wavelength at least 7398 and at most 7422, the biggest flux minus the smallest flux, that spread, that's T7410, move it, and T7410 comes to 1.3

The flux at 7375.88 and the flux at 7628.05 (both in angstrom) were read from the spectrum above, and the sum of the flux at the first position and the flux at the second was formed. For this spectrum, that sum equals 23.7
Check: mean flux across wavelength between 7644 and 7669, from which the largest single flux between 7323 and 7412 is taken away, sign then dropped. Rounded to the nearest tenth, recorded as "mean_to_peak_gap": 2.1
